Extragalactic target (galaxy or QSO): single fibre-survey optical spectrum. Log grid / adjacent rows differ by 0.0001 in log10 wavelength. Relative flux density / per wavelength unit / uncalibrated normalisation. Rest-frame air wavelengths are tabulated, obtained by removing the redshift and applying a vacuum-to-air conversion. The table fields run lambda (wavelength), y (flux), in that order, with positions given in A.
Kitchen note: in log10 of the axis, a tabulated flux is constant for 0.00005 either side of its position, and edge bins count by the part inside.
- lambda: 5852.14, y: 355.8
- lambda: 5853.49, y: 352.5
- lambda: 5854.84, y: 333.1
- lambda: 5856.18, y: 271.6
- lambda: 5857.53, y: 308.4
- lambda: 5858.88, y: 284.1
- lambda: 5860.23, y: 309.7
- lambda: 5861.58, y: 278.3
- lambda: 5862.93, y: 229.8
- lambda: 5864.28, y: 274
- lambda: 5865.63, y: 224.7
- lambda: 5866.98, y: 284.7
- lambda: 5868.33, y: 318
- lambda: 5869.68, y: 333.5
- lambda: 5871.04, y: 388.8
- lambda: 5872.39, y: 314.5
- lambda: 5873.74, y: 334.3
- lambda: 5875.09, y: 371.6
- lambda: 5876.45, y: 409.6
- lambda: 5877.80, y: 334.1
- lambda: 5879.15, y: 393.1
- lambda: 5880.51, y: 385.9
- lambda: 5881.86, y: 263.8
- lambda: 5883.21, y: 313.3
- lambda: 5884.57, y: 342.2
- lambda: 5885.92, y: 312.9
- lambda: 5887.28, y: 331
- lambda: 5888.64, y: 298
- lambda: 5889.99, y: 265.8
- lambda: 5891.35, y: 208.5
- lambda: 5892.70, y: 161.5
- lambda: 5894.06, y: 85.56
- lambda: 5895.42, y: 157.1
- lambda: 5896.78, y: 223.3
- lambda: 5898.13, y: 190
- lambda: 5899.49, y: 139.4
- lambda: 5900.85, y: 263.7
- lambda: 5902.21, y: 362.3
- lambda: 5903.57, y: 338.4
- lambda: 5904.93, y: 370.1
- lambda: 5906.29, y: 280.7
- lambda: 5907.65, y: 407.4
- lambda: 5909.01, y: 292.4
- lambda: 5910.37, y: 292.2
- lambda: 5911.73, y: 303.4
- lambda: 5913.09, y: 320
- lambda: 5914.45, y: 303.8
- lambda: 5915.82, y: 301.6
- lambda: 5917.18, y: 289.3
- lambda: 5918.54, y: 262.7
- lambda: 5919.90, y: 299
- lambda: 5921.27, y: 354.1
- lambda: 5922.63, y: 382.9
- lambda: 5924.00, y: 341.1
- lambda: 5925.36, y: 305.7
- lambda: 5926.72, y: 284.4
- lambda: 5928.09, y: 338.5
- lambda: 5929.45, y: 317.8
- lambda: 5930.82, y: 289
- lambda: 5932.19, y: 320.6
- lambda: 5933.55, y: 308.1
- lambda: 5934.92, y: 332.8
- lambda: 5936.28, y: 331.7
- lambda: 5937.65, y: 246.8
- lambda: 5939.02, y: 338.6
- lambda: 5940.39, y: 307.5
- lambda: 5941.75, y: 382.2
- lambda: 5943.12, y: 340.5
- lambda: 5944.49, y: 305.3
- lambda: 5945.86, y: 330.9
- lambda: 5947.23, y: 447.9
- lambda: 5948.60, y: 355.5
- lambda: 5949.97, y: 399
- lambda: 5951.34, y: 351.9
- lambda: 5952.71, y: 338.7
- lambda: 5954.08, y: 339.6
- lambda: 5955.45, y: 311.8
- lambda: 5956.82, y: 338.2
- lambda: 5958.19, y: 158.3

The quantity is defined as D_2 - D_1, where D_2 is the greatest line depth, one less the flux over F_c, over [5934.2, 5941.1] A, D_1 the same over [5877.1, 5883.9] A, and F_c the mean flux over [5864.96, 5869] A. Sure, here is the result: 0.06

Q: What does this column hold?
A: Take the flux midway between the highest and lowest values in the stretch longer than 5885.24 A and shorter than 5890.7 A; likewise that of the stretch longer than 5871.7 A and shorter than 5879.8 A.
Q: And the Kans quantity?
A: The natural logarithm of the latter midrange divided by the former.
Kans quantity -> 0.19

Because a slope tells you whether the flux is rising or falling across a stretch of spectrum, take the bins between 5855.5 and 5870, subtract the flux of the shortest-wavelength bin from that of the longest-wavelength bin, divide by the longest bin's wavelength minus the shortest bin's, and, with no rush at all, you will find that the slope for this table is 4.6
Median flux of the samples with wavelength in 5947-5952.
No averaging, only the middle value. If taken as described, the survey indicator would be 377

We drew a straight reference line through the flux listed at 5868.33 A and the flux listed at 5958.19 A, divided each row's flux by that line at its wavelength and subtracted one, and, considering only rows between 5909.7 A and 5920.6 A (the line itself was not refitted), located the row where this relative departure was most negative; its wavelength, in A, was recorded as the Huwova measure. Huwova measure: 5918.54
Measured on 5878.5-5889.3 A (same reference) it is 5881.86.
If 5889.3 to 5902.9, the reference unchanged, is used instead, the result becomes 5894.06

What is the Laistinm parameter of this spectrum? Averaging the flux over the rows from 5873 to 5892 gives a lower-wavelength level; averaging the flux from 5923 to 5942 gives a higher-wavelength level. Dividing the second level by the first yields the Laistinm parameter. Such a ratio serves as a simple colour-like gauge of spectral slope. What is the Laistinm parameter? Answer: 0.97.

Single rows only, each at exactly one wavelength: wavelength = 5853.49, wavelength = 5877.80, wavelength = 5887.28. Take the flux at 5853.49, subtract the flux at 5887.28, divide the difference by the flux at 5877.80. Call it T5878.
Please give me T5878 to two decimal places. 0.06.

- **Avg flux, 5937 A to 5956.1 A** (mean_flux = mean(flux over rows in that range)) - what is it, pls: 343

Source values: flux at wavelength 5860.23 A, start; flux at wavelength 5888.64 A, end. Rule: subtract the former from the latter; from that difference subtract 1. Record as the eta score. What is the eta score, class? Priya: -13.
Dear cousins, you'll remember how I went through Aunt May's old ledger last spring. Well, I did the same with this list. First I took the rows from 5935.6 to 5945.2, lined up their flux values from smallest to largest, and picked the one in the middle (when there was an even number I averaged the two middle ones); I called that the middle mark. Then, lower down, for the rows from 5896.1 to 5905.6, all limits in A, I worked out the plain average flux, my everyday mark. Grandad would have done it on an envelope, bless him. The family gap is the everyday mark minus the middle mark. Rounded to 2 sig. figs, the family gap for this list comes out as -62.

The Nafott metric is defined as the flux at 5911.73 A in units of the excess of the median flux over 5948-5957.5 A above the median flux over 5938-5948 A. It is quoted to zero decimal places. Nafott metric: 303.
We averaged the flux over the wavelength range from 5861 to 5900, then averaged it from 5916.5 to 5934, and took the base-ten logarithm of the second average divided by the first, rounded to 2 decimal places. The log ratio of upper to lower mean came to 0.05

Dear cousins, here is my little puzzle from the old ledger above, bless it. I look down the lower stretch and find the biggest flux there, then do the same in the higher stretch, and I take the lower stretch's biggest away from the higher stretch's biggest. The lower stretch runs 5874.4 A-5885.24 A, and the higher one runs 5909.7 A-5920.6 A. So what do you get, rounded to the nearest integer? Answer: -90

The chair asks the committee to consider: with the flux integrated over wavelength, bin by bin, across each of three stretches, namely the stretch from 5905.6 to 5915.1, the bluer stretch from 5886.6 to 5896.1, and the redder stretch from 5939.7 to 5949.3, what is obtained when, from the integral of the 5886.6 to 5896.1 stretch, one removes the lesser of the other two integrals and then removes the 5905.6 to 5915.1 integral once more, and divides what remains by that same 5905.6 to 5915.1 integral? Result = -1.32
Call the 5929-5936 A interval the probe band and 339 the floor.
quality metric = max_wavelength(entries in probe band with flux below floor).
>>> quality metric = 5934.92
